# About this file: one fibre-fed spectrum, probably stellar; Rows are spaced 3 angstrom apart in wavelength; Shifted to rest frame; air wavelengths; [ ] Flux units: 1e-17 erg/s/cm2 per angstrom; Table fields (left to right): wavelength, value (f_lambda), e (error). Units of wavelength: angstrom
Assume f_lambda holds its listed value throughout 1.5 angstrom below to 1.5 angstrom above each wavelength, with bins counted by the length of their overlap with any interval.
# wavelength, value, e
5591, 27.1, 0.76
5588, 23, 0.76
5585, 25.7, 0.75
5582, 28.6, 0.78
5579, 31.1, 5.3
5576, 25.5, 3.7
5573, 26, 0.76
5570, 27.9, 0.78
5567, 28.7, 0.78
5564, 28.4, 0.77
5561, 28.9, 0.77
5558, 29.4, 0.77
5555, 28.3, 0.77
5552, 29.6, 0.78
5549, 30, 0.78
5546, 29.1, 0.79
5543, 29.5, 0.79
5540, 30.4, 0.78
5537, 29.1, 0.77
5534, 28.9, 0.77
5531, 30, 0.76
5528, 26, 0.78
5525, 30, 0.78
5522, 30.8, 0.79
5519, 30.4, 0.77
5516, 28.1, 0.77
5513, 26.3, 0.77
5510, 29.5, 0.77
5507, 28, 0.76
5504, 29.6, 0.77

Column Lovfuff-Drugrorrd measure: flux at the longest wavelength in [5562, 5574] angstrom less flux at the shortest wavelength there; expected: -2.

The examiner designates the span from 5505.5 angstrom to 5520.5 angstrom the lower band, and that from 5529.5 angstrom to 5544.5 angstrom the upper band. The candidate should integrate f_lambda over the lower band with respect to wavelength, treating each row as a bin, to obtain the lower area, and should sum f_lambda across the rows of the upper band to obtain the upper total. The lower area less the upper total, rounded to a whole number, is 279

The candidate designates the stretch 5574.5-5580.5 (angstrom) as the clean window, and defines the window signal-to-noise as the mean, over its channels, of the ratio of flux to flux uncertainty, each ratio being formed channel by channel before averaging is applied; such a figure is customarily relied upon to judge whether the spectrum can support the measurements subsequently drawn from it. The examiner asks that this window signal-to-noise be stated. 6.4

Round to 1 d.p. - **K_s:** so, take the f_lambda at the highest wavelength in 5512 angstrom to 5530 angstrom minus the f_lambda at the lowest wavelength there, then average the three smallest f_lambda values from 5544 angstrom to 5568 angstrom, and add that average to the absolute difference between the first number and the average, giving 57.2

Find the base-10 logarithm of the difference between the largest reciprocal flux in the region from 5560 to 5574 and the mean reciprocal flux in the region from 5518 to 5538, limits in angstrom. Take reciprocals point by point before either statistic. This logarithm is -2.37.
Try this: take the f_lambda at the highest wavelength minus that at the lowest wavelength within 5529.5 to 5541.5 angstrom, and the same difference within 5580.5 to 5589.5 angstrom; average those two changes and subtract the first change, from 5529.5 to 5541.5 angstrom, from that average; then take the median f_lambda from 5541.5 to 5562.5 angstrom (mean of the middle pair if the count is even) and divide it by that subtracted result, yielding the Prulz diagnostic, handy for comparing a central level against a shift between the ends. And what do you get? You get -10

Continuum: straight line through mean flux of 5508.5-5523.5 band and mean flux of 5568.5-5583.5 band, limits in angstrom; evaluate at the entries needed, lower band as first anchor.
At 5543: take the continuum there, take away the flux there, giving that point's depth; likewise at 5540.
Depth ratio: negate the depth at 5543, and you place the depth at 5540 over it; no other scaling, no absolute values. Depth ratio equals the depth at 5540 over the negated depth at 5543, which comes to -1.8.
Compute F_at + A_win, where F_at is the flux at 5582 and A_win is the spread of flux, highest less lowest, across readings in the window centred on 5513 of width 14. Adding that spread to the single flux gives 32.7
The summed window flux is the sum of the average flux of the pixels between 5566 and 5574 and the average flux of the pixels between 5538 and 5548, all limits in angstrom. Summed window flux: 57.2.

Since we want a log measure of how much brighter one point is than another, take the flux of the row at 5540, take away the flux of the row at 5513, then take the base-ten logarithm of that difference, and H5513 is 0.6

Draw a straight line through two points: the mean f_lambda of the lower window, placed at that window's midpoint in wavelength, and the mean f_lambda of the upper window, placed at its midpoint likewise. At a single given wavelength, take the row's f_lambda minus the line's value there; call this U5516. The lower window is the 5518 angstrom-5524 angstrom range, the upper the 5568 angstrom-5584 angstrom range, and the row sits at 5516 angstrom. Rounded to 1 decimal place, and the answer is -2.7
